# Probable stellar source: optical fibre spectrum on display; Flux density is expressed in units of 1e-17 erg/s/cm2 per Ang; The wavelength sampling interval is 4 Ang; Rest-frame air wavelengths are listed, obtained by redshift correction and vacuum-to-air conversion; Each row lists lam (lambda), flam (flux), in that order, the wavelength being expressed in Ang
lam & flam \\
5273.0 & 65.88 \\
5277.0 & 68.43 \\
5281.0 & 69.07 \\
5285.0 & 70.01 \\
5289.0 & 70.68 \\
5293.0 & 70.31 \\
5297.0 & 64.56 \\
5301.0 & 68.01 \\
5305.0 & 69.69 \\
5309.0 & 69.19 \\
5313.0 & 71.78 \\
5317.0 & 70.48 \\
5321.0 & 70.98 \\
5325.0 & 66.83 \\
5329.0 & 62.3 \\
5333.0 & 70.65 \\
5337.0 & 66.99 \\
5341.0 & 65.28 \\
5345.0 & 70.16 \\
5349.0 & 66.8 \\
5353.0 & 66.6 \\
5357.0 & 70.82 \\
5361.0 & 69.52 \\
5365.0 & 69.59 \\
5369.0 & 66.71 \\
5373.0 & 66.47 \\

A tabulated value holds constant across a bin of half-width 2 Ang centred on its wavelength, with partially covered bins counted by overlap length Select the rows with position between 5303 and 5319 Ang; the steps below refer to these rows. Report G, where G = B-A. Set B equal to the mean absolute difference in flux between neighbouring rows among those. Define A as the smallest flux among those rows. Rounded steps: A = 69.19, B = 1.5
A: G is -68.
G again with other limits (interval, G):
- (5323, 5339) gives -57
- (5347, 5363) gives -65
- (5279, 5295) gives -68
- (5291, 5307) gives -61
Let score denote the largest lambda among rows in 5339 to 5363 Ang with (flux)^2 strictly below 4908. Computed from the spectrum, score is 5361.0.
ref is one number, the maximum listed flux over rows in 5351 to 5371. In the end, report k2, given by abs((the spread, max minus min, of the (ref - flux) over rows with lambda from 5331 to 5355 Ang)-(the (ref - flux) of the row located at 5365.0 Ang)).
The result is 4.1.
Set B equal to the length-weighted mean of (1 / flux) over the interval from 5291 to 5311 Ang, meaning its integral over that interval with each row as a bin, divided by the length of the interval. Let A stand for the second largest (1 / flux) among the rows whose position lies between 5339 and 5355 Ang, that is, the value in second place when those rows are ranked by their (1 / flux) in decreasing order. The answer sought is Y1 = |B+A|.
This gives 0.0297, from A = 0.0150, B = 0.0146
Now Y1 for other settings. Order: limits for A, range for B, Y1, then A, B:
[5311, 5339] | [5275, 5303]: 0.0295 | 0.0150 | 0.0146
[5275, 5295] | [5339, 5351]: 0.0293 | 0.0145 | 0.0148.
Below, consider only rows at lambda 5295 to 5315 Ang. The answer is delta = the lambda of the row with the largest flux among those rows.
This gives 5313.0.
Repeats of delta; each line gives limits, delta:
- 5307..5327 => 5313.0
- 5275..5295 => 5289.0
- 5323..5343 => 5333.0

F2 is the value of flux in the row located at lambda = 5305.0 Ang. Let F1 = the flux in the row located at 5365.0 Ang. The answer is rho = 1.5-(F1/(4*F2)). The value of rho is 1.25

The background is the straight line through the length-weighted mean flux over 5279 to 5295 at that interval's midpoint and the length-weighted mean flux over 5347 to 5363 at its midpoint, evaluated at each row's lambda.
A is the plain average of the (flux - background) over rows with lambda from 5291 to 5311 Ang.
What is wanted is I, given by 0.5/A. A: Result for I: -0.4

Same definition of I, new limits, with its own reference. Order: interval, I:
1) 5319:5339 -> -0.3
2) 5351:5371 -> 1.4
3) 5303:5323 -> 0.5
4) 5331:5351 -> -0.6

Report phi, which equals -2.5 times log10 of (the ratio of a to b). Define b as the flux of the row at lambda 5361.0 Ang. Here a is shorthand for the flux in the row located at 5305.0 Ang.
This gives -0.003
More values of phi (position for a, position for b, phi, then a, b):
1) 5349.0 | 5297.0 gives -0.037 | 66.8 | 64.56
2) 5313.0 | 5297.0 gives -0.115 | 71.78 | 64.56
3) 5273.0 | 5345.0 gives 0.068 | 65.88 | 70.16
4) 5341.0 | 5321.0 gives 0.091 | 65.28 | 70.98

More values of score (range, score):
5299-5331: 5329.0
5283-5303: 5301.0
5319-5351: 5349.0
